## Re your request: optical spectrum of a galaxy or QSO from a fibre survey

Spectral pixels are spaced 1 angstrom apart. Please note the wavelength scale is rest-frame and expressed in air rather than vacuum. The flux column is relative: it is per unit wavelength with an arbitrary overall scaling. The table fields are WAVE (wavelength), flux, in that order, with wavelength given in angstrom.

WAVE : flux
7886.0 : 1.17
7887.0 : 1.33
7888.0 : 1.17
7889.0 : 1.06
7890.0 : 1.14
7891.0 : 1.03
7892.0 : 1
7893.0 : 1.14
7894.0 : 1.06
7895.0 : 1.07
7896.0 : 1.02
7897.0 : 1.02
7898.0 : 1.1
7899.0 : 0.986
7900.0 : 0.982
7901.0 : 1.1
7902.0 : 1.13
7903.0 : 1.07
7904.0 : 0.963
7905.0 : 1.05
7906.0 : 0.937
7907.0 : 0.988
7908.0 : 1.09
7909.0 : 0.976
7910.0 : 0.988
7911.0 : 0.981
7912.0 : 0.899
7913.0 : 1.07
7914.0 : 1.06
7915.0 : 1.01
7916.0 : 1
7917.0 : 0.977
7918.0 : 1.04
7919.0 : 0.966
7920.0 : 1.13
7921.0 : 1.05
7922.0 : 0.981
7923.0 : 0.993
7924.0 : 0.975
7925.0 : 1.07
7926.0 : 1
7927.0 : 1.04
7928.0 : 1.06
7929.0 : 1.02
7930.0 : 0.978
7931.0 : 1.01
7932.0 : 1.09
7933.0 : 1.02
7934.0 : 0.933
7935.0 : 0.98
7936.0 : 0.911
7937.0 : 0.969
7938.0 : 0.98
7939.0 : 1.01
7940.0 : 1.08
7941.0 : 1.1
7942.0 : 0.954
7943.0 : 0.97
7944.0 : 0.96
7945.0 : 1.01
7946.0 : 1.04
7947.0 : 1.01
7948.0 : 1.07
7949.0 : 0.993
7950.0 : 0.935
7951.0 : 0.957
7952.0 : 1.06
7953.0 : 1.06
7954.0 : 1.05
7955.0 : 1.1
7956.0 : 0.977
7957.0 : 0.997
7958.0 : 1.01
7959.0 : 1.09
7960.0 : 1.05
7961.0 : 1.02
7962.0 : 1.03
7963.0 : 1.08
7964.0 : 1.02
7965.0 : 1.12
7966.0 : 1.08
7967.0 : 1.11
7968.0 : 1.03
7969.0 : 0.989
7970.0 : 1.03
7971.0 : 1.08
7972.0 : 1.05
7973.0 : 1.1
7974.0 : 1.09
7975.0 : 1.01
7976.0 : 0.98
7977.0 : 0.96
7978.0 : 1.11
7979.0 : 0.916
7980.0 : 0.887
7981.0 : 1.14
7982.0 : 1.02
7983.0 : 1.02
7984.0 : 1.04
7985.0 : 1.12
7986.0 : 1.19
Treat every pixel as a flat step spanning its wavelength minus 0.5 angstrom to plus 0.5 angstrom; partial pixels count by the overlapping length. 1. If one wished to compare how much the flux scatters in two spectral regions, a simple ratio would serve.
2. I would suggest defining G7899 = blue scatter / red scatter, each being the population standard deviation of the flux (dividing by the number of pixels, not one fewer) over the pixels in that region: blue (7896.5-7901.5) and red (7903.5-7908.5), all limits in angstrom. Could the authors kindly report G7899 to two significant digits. 0.93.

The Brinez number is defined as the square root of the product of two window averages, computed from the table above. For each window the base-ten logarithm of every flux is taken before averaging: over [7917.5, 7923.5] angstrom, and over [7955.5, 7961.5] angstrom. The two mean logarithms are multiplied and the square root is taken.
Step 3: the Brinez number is 0.010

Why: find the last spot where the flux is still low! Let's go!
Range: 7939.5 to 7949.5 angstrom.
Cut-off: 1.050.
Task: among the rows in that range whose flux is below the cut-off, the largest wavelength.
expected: 7949.0 angstrom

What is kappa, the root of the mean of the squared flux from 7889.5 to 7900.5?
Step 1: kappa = 1.05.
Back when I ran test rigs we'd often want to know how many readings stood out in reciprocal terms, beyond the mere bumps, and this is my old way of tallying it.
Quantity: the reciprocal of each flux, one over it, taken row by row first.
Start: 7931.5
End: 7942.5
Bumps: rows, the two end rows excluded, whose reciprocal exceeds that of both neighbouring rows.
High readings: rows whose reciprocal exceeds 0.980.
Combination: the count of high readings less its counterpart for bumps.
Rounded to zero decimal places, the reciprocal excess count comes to 6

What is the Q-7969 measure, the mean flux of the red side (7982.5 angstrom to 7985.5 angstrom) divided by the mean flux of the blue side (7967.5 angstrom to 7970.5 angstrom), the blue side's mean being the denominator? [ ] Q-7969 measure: 1.043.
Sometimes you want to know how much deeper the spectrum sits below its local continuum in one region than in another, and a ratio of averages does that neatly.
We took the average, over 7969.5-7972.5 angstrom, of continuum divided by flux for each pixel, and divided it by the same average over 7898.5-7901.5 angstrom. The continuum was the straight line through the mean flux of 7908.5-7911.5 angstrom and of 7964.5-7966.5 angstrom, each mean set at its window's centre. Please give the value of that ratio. 1.121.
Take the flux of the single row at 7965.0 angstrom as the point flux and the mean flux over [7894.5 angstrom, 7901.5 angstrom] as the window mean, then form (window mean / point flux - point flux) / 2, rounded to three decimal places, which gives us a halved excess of -0.096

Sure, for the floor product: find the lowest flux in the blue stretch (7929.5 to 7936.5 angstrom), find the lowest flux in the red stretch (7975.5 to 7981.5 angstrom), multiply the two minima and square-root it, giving 0.899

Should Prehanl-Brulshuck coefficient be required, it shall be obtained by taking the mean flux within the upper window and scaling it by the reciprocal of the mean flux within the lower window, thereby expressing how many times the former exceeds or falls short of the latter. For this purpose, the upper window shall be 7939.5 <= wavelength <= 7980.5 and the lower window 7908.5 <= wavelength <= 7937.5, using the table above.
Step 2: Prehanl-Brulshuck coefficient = 1.02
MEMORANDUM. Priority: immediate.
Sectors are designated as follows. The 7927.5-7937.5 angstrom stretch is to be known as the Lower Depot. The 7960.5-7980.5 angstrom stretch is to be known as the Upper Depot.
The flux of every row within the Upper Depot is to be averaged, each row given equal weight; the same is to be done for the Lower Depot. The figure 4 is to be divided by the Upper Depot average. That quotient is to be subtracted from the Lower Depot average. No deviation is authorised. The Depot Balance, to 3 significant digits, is -2.87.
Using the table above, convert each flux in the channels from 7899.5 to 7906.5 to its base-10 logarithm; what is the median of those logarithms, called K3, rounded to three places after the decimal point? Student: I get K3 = 0.021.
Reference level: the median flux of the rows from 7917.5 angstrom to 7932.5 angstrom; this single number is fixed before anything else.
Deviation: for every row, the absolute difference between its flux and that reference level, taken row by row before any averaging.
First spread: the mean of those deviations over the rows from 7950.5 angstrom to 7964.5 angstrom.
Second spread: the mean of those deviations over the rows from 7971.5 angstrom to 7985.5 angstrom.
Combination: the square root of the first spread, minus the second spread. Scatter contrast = 0.128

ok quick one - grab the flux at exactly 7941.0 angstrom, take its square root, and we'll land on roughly 1.05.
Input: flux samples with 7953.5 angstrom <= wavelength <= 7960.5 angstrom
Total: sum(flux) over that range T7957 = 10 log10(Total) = 8.6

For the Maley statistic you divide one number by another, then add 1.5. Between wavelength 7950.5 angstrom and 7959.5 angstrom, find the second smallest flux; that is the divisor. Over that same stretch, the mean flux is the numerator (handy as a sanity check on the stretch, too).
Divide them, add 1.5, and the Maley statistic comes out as 2.56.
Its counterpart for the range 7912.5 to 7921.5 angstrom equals 2.56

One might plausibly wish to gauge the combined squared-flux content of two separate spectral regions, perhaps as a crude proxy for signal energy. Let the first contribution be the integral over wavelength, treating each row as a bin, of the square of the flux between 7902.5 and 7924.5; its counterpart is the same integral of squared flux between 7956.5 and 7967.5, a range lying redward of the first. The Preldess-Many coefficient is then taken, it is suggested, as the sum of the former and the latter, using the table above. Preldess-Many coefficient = 35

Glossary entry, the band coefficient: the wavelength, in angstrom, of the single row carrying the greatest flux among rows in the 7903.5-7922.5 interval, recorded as 7920.0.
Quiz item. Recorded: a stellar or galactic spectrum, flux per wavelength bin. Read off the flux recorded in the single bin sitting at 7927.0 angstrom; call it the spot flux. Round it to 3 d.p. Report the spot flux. 1.040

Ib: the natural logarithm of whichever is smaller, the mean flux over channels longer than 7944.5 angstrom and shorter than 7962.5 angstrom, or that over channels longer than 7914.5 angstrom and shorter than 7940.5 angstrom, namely 0.010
